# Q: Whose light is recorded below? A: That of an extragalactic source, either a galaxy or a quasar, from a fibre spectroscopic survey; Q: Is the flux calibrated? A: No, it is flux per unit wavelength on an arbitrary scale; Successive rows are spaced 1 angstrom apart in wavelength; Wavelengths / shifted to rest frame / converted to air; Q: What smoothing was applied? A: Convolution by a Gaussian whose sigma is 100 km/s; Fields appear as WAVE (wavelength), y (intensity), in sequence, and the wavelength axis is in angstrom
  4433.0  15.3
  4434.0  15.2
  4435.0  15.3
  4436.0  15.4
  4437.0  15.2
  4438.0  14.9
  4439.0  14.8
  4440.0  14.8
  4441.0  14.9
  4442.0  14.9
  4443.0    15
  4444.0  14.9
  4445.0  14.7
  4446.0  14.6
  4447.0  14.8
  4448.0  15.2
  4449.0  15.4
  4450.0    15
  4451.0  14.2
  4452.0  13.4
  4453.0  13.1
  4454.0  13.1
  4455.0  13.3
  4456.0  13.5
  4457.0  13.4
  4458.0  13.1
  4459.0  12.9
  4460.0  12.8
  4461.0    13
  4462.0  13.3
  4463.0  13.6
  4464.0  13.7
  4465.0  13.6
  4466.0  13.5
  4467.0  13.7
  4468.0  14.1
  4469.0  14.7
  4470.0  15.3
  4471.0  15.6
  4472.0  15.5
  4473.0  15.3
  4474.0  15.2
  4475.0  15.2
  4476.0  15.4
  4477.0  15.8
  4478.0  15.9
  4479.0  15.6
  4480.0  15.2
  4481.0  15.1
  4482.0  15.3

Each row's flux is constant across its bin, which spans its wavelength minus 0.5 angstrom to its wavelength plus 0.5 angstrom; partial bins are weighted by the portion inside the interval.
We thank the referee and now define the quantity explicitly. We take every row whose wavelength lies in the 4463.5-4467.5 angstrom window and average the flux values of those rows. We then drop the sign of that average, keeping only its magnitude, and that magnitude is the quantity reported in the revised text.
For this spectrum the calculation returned 13.6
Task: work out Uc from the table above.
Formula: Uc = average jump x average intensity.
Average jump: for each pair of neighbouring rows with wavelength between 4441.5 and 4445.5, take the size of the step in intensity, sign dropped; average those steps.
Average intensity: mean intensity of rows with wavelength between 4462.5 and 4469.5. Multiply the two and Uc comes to 1.8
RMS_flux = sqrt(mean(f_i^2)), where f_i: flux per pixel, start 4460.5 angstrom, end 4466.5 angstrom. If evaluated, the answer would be 13.5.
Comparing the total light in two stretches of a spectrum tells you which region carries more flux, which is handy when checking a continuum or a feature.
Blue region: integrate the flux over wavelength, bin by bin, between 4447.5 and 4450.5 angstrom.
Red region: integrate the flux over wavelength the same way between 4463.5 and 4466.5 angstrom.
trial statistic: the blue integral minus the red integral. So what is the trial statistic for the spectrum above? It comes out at 4.8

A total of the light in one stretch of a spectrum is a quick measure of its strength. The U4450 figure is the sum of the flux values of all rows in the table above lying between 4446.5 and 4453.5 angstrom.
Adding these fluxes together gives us 101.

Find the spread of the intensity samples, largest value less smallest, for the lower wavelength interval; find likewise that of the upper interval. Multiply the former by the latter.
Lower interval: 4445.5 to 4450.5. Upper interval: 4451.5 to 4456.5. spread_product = 0.32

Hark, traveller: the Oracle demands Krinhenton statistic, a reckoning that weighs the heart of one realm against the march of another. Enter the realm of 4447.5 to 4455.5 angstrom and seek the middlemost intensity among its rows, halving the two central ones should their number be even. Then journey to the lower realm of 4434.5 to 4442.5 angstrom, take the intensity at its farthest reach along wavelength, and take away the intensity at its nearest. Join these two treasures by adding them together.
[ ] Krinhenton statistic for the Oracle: 13.4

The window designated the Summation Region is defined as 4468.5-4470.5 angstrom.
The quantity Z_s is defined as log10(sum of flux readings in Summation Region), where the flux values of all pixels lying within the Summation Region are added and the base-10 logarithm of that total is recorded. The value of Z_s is 1.48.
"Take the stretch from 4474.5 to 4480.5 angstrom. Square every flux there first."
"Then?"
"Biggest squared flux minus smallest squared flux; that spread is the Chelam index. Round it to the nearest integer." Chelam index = 22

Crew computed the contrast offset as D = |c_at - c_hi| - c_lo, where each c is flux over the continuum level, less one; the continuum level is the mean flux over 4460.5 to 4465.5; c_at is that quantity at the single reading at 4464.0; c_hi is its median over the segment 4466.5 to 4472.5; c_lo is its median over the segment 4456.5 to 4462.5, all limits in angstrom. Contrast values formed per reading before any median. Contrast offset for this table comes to 0.13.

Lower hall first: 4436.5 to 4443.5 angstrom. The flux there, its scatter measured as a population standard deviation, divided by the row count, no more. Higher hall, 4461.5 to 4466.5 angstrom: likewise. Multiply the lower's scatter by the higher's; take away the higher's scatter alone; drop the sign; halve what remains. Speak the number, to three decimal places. 0.059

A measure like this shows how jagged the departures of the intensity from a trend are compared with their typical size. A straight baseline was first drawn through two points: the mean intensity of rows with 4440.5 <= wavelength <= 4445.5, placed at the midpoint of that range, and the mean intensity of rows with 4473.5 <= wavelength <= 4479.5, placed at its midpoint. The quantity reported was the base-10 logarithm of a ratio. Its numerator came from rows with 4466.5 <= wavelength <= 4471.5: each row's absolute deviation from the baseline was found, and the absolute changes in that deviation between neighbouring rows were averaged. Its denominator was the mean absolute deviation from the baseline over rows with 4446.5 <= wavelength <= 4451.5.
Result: 0.10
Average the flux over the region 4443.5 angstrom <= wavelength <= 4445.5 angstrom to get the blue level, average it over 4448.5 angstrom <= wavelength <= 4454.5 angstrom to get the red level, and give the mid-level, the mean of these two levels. 14.4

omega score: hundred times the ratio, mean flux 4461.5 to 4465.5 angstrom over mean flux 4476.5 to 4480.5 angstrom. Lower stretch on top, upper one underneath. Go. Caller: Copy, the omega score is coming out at 87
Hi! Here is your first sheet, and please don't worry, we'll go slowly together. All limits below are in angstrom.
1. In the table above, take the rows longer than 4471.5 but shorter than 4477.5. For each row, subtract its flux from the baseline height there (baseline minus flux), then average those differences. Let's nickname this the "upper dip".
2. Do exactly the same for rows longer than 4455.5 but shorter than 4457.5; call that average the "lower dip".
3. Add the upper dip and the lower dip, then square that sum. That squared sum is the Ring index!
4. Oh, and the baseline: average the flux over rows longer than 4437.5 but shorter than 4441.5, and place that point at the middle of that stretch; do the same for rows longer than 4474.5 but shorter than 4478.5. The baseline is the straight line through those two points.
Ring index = 3.5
